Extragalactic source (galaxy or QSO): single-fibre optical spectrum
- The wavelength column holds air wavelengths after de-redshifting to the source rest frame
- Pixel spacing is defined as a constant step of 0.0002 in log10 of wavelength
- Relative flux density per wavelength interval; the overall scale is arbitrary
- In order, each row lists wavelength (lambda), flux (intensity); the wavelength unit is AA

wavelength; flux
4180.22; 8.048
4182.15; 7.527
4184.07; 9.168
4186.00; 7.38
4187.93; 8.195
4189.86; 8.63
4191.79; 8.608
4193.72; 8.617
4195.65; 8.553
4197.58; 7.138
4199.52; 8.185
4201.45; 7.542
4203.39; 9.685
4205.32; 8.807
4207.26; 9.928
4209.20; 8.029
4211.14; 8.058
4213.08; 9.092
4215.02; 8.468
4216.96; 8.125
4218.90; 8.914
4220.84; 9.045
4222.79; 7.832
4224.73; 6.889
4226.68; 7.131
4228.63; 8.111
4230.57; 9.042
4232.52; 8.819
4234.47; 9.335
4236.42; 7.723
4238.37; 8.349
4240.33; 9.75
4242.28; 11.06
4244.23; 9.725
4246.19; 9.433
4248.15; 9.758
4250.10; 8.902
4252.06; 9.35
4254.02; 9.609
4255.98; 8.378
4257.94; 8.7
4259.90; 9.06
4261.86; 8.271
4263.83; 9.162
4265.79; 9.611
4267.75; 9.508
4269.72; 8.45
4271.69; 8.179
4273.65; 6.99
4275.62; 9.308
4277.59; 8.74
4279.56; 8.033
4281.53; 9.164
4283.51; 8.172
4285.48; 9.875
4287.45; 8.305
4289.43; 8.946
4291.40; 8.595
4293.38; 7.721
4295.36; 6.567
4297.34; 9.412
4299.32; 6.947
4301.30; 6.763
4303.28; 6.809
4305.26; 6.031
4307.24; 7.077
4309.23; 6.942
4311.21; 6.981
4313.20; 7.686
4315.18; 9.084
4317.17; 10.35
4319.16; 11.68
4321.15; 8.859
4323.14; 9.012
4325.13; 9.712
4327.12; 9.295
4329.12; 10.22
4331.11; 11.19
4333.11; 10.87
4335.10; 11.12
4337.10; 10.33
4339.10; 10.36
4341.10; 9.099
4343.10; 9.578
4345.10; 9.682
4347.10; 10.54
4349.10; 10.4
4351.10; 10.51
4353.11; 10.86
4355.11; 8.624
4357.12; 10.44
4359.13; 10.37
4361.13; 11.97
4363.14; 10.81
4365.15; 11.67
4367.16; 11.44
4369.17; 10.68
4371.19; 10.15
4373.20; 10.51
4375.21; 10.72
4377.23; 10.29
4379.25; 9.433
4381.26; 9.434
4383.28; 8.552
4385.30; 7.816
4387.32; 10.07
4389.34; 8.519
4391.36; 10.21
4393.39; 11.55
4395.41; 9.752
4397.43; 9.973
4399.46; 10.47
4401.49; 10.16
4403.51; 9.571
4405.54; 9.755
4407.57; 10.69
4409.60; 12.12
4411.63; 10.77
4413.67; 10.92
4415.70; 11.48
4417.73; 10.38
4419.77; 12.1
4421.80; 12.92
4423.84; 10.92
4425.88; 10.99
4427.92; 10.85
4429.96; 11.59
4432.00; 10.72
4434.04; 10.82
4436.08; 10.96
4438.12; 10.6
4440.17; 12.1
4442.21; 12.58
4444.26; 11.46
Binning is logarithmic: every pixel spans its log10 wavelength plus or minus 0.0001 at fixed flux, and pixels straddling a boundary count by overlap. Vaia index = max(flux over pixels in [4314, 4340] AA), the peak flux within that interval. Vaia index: 11.68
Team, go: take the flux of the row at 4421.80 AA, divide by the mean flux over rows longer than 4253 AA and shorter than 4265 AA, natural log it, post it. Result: 0.38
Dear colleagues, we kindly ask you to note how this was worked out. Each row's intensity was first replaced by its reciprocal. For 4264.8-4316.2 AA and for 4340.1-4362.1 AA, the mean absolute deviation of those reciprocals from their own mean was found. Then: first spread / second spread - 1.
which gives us 1.2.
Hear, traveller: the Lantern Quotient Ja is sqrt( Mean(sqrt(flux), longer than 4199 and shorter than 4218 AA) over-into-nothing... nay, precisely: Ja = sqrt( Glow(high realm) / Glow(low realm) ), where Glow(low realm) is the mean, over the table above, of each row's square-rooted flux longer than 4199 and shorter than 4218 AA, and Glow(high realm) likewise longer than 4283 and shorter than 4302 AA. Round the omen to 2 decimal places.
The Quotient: 0.99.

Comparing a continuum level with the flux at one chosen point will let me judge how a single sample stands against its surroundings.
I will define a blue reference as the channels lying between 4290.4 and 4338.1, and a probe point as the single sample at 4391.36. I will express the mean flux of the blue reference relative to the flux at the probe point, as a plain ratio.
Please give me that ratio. 0.85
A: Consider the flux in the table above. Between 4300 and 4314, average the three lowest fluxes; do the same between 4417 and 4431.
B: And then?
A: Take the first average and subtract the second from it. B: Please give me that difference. -4.2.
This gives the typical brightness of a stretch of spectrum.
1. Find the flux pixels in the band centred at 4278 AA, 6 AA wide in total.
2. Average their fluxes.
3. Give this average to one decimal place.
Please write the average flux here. 8.7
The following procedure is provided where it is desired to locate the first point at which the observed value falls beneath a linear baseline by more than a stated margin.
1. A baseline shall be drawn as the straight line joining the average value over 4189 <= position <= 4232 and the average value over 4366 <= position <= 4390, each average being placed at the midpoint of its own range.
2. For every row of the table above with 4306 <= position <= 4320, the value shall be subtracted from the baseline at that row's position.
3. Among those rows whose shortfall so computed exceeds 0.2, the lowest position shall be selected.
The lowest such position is 4307.24 AA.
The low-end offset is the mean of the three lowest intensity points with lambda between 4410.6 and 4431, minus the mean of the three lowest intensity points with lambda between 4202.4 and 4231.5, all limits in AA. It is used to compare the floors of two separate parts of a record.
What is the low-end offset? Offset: 3.4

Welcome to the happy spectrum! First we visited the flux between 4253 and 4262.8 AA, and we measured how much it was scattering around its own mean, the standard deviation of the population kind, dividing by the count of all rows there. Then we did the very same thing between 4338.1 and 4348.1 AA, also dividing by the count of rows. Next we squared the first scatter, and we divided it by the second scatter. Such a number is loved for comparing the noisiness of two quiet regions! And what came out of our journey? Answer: 0.45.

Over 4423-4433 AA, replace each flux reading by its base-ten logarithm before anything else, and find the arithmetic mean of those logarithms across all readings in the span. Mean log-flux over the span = 1.042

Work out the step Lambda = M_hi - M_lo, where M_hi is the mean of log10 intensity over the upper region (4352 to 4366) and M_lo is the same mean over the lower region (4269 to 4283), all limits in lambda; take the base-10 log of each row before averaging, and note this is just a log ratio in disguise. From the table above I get 0.10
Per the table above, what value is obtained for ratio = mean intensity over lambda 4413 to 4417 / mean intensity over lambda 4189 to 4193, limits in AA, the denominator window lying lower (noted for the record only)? 1.30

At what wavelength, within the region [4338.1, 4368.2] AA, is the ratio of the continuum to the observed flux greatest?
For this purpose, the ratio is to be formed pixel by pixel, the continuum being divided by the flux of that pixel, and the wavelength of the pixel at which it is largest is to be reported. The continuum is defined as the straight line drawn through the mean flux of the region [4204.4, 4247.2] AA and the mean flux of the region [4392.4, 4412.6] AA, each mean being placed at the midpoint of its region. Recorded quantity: 4355.11 AA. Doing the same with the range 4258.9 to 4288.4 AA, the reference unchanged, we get 4273.65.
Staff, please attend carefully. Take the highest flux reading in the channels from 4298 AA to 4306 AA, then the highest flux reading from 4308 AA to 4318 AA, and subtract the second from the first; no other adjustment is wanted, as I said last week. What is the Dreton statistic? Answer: -3.4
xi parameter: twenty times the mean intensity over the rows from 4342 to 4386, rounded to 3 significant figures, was 204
